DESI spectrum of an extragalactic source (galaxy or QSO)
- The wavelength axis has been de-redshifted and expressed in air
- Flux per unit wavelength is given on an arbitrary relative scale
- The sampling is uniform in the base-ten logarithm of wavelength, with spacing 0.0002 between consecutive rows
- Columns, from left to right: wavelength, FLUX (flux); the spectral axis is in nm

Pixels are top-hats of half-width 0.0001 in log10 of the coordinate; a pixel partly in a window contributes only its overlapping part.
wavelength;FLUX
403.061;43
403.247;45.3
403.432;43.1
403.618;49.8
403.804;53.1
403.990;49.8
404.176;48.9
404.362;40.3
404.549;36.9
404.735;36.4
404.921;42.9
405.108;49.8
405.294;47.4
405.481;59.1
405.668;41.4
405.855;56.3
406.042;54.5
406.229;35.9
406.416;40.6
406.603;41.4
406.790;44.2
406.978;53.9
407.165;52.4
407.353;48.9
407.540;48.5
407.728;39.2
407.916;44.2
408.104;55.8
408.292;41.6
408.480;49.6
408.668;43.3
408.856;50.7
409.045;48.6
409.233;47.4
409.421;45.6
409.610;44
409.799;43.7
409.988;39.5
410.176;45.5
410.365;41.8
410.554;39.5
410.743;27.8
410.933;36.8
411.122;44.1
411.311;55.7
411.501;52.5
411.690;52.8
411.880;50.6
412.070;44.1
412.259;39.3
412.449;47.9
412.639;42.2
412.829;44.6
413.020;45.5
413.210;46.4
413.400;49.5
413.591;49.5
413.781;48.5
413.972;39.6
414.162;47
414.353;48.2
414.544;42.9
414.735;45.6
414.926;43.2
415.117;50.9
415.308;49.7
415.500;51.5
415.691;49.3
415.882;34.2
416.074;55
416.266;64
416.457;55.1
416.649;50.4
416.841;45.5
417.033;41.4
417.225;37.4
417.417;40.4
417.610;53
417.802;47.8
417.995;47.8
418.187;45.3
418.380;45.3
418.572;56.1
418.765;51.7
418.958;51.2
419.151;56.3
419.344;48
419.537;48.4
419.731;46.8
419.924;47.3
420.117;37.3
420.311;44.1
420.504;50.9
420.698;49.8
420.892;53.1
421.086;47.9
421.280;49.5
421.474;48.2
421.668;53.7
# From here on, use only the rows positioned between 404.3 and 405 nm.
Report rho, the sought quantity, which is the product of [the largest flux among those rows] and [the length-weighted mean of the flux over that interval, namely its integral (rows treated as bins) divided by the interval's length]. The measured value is 1673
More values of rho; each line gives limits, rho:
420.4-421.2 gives 2673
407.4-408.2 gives 2624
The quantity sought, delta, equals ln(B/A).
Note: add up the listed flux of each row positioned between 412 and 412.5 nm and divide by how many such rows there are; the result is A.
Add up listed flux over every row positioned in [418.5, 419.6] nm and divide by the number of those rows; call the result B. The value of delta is 0.17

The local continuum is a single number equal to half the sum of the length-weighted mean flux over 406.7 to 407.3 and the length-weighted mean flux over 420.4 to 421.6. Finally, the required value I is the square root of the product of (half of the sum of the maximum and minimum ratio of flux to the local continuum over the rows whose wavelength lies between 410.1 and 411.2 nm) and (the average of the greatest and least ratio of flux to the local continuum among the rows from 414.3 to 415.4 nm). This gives 0.83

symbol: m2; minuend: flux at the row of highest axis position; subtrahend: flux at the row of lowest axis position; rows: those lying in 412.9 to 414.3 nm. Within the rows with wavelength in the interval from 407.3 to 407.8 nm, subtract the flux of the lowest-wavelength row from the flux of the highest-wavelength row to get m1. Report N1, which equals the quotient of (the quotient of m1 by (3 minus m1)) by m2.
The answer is -0.5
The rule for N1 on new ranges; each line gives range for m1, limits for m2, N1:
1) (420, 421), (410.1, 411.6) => -0.2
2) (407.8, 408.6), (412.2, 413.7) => -0.2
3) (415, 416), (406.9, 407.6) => 0.2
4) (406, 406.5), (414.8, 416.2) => -0.1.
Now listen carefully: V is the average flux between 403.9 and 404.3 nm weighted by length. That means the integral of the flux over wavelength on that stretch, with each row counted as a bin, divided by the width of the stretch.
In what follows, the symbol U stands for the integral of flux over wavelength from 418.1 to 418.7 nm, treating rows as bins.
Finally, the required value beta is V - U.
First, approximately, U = 29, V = 48.7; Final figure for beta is 19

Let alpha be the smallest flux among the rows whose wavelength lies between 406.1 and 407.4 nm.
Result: 35.9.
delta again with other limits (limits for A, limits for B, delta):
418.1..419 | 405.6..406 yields -0.02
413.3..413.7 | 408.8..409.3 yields -0.01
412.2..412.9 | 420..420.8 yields 0.05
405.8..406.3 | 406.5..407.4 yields -0.02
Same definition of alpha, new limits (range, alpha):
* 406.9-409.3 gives 39.2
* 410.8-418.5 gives 34.2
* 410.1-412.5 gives 27.8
